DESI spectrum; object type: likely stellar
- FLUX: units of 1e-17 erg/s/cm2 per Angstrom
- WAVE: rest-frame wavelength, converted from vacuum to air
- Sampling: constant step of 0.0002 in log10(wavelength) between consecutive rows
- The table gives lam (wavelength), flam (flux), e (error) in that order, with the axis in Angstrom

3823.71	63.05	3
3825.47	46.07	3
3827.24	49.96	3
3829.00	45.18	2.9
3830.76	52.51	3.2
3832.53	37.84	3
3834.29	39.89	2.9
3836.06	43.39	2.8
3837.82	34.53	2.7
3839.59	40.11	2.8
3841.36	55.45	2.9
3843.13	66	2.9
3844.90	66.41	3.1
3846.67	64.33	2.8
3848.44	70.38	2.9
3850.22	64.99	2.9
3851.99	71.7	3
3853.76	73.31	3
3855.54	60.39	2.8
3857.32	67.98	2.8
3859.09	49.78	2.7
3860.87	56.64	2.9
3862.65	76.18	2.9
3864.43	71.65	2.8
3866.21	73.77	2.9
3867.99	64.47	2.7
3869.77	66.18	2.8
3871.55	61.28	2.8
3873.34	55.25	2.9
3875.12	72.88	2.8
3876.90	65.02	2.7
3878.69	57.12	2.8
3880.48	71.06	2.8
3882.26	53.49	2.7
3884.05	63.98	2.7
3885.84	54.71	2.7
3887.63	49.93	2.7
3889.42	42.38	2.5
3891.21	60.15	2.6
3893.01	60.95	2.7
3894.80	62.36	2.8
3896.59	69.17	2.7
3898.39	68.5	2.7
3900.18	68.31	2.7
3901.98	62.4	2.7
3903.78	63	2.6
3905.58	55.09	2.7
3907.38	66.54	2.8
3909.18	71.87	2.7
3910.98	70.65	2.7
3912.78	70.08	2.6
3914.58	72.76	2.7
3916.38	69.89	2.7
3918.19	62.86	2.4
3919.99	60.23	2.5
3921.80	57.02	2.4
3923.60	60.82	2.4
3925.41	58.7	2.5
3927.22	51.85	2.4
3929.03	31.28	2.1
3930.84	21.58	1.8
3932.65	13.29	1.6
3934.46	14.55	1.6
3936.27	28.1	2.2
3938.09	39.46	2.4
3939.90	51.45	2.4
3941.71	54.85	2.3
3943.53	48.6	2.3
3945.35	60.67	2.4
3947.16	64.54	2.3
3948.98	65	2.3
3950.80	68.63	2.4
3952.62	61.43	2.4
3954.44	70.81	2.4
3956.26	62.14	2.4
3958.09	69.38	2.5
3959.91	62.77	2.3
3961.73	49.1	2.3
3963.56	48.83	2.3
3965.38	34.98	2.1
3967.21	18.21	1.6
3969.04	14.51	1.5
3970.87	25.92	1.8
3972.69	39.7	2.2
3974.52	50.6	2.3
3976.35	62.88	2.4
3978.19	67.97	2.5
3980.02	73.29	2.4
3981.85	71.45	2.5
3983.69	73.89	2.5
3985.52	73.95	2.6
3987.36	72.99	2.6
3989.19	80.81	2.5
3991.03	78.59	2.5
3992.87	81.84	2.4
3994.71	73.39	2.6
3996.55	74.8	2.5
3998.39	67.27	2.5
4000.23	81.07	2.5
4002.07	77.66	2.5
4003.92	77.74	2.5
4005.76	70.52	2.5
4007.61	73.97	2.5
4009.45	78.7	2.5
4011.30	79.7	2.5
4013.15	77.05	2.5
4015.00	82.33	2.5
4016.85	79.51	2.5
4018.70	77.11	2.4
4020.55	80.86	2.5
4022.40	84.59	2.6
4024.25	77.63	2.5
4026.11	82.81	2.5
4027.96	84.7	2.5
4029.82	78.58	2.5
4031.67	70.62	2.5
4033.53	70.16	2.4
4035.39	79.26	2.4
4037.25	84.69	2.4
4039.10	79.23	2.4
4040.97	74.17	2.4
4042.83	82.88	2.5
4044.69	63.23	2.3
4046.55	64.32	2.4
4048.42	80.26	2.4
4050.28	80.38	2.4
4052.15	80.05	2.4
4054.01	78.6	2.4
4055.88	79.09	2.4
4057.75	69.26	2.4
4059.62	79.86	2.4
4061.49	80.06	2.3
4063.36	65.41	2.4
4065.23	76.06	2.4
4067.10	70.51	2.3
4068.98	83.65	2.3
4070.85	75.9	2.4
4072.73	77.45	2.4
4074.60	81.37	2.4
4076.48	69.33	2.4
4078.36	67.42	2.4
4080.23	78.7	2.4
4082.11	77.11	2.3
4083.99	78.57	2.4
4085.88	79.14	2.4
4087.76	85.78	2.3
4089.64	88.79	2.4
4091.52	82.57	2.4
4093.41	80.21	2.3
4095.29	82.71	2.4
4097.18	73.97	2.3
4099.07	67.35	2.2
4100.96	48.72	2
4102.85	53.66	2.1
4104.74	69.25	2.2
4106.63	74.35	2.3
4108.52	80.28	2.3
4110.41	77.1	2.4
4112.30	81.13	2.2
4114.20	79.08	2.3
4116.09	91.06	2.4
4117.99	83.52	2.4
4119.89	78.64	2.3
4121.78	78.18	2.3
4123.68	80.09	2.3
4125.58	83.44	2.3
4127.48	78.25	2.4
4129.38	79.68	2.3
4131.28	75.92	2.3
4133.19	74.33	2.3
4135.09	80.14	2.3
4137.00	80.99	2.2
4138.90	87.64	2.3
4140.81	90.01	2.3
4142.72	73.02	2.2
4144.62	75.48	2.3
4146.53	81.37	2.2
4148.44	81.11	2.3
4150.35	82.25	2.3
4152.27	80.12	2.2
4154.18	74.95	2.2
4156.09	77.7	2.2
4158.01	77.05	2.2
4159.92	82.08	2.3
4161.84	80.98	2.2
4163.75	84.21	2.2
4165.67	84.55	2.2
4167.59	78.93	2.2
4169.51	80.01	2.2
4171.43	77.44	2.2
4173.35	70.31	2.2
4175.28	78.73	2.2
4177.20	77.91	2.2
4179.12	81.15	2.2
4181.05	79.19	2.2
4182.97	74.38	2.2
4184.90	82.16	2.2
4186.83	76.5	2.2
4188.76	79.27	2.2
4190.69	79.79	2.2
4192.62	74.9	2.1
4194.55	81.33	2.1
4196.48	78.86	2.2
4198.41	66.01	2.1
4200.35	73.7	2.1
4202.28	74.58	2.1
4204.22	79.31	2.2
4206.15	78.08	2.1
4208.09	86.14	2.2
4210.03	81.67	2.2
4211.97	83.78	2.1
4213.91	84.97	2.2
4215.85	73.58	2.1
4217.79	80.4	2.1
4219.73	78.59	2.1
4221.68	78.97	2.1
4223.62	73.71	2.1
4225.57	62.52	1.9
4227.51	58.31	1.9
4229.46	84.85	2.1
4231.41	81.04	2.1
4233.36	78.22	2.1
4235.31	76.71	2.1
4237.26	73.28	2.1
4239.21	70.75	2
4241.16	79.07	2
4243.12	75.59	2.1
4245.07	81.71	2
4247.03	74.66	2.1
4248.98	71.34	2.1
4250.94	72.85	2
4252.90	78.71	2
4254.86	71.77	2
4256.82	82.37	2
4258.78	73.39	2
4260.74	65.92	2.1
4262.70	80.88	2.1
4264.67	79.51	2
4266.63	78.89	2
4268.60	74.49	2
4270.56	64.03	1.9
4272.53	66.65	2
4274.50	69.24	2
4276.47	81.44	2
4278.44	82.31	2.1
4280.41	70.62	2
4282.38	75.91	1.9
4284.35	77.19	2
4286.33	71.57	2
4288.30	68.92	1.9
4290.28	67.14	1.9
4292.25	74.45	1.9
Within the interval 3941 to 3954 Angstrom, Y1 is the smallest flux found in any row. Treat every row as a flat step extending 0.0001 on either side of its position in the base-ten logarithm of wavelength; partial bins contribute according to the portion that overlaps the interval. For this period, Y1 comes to 48.6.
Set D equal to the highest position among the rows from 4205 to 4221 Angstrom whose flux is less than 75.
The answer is 4215.85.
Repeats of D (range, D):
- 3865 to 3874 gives 3873.34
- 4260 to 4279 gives 4274.50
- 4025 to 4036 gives 4033.53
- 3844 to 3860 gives 3859.09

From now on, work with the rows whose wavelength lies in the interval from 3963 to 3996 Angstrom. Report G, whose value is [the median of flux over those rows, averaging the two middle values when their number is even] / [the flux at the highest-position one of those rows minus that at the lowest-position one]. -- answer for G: 2.8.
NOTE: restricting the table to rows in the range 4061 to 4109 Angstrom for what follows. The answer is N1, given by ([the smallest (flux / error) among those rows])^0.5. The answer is 4.9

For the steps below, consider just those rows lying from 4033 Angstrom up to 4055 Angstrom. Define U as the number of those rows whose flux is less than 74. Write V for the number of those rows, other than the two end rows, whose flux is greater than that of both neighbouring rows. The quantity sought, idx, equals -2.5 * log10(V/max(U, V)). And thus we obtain 0.0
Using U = 3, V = 3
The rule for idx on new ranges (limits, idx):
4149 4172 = 0.0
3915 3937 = 2.7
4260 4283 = 1.0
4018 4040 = 0.0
